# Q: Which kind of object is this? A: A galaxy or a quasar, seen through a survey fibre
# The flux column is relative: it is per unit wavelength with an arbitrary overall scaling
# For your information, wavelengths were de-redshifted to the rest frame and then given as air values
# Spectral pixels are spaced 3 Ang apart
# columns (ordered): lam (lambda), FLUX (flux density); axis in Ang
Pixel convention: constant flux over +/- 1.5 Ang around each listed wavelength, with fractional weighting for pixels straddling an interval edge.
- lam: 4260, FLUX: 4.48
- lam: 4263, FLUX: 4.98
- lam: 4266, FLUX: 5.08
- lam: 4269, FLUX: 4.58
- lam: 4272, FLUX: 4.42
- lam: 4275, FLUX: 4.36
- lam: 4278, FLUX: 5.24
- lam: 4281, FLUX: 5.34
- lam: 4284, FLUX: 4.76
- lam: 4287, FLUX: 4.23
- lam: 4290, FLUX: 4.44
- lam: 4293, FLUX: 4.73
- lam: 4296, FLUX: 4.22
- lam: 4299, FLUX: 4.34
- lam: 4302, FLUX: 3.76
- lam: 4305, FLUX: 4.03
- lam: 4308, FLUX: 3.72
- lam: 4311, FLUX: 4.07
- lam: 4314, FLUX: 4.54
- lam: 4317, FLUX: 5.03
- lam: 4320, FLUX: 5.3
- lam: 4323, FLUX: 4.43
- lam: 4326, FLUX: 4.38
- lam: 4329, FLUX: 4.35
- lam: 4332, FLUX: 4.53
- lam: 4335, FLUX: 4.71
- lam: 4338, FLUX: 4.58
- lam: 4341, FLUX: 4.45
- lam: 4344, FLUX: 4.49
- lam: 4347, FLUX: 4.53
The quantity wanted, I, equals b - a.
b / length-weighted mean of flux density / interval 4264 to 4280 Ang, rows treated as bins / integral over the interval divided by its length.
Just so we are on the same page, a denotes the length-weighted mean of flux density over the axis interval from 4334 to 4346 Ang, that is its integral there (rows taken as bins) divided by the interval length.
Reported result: 0.21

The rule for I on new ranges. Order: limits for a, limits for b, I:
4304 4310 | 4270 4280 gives 0.82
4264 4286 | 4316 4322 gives 0.30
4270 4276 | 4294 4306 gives -0.29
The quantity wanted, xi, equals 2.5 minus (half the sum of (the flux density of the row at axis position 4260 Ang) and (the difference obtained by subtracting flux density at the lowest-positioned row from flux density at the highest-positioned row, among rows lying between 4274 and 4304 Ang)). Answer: 0.56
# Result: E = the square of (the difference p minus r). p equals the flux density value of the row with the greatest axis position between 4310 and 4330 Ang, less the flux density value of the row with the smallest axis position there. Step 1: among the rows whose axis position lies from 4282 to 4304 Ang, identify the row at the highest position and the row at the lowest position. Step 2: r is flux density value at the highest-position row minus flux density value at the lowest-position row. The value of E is 1.6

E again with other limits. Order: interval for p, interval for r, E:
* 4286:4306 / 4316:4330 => 0.2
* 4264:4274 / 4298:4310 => 0.0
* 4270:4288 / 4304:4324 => 0.3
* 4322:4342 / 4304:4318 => 1.0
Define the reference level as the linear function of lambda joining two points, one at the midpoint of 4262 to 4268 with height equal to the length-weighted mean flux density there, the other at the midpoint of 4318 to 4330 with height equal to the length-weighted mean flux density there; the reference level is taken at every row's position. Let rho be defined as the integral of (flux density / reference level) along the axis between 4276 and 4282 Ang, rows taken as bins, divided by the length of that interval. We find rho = 1.06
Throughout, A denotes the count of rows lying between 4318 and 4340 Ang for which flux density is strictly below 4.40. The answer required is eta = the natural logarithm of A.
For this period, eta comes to 0.7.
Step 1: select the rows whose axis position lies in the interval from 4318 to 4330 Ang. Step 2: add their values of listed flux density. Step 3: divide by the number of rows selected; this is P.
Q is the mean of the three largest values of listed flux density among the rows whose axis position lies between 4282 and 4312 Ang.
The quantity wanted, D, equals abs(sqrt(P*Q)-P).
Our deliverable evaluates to 0.01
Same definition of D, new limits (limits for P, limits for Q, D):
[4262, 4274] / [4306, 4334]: 0.09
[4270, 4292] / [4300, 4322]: 0.13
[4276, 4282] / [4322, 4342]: 0.35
